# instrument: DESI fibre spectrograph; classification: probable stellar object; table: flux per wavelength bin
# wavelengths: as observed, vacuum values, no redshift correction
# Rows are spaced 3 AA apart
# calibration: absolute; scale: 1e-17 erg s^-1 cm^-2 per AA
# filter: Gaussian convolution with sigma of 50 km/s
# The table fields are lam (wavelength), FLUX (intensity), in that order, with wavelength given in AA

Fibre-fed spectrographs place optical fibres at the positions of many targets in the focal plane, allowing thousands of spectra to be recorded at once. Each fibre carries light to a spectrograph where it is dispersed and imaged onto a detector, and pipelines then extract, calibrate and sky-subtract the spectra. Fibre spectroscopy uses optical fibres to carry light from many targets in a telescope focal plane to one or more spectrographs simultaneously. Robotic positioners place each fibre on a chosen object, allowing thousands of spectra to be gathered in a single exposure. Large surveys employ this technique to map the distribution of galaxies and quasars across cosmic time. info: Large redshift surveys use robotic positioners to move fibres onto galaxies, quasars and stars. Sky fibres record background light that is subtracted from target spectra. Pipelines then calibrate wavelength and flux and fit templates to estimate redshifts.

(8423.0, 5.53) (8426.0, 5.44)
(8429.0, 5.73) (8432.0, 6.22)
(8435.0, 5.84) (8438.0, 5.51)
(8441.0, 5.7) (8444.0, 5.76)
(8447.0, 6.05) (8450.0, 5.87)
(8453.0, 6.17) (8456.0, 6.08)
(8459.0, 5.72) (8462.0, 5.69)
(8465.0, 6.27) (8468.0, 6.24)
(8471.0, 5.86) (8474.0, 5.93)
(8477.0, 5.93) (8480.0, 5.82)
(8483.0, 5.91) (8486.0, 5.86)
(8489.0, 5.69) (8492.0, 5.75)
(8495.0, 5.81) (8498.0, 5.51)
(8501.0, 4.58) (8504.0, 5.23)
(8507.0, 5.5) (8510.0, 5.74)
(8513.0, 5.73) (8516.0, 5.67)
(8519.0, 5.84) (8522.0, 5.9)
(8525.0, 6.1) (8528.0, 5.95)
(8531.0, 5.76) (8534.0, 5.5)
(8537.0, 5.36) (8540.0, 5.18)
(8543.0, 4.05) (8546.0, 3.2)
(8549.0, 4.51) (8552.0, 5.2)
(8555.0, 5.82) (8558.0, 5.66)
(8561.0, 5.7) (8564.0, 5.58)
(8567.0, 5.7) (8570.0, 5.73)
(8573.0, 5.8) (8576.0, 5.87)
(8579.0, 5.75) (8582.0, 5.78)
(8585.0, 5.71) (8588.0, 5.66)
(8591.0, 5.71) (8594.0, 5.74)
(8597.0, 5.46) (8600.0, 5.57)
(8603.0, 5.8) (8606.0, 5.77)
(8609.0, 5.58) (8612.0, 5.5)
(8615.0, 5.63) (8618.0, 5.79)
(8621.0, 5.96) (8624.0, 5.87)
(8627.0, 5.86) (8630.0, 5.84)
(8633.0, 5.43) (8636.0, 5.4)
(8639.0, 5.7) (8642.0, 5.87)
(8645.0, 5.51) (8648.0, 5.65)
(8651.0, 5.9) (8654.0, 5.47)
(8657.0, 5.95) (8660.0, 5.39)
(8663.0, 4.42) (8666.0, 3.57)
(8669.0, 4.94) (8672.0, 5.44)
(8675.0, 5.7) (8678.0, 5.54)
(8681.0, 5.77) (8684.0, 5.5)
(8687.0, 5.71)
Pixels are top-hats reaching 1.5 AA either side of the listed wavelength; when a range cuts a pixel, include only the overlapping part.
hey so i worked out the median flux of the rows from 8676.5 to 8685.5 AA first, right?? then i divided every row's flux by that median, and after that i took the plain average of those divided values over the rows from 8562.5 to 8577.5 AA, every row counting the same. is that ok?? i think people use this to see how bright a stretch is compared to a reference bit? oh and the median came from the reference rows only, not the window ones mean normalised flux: 1.04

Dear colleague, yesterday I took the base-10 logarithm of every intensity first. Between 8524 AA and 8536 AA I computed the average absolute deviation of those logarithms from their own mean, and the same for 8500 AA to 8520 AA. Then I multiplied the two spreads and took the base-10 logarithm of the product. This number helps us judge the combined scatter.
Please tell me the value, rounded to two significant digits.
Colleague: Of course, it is -3.4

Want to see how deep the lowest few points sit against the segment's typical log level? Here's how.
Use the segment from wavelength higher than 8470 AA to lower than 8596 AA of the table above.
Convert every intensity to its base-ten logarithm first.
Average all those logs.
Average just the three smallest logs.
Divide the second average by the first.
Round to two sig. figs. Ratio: 0.79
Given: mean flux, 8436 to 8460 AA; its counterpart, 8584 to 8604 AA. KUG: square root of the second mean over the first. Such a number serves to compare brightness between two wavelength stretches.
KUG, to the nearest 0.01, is 0.98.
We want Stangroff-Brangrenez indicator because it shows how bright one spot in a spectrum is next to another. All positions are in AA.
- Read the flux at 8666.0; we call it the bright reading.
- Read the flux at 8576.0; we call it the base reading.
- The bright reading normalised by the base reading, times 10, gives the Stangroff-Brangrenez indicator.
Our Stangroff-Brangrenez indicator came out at 6.08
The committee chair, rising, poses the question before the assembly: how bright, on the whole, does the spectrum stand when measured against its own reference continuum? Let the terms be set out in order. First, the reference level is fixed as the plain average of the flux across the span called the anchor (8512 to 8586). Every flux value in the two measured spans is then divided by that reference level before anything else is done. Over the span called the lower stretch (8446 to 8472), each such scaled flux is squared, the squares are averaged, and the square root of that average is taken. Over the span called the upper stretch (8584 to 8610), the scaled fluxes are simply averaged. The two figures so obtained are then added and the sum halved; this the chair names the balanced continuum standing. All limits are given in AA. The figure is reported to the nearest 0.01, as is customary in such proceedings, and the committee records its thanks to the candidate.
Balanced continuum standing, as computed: 1.06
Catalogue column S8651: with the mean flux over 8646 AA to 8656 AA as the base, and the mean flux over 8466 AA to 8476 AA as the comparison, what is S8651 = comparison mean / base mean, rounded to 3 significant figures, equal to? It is 1.06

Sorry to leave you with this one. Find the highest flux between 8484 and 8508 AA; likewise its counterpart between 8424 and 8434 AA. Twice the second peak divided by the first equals 2.12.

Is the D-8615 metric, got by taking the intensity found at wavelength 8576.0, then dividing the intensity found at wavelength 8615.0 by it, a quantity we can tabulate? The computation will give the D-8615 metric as 0.96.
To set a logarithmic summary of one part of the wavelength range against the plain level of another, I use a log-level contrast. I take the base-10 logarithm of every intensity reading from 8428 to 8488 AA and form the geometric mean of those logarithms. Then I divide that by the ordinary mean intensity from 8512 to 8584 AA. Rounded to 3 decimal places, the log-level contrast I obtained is 0.141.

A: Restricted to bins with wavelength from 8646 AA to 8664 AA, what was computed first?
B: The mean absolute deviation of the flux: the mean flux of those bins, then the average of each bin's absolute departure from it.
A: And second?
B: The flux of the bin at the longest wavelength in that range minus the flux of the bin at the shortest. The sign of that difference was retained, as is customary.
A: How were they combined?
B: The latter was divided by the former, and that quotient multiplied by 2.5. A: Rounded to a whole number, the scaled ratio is -8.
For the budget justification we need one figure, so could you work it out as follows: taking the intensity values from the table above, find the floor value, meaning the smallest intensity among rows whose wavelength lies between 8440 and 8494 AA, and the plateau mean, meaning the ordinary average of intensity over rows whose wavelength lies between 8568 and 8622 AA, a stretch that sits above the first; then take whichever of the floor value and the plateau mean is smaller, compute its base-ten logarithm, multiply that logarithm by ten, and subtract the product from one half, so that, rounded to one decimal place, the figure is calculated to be -7.1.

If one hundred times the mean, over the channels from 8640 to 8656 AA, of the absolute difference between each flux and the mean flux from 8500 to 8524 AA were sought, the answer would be 18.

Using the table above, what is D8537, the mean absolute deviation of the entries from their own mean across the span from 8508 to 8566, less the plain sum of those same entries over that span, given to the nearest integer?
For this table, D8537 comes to -102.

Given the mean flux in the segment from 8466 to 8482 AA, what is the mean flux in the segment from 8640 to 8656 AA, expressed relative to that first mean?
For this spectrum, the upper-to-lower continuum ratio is 0.954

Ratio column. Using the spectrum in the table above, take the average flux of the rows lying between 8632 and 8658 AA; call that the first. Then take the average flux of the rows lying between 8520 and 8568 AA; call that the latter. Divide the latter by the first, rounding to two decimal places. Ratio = 0.94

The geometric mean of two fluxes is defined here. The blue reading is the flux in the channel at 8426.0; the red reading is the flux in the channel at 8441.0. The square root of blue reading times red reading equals 5.6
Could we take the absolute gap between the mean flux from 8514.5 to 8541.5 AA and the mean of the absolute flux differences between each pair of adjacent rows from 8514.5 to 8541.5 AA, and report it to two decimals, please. 5.53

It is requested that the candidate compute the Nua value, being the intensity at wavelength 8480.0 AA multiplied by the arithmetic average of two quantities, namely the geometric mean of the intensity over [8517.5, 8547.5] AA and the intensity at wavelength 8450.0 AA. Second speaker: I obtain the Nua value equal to 32.2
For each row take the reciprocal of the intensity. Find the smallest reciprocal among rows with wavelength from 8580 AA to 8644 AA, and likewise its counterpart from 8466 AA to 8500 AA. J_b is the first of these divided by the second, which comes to 1.05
